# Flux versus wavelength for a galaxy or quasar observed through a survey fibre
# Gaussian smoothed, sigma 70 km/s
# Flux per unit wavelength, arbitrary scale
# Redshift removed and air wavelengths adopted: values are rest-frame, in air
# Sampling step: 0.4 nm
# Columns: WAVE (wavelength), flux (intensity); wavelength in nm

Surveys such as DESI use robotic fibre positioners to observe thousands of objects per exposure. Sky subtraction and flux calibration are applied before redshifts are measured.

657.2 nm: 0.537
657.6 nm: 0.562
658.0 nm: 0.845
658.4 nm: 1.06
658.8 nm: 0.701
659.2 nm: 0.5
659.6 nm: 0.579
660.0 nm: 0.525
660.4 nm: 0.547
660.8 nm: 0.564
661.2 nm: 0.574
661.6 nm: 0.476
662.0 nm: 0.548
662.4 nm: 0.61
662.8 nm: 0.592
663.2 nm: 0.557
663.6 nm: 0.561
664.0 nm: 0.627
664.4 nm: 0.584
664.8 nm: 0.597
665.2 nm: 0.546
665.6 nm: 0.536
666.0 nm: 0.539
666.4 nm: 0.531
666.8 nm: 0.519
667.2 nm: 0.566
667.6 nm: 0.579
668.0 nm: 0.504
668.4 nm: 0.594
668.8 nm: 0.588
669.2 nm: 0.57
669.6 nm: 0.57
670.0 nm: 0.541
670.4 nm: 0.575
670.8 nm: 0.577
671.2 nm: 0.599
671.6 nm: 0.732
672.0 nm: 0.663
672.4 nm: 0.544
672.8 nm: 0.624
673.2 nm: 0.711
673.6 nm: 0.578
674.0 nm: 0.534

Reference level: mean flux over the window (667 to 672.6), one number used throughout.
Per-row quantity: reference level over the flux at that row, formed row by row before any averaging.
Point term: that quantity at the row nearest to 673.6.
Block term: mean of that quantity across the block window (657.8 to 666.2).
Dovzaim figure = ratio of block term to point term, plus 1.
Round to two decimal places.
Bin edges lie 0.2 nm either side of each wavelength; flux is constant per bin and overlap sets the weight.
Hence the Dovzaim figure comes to 1.99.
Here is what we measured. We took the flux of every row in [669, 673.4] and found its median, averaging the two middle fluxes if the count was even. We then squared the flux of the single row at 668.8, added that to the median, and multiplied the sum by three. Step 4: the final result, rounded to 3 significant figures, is 2.77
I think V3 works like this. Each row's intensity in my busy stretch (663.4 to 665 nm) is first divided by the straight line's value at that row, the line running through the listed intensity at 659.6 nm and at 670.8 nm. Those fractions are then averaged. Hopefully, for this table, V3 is 1.024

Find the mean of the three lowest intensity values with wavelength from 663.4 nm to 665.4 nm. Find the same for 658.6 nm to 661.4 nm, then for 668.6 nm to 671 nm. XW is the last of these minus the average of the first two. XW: 0.02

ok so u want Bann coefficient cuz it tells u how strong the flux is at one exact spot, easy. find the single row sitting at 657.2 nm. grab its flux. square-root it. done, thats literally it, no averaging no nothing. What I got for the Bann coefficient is 0.73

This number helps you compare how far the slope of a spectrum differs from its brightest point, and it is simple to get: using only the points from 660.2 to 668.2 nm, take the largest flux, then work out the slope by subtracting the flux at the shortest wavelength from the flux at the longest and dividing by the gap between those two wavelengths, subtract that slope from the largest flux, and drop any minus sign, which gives 0.63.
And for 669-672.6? 0.74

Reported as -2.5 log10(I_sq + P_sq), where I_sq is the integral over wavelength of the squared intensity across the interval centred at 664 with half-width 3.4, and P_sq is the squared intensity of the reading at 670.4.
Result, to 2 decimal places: -0.98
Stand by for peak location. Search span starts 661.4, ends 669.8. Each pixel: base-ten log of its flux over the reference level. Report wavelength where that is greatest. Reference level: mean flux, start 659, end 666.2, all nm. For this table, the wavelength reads 664.0 nm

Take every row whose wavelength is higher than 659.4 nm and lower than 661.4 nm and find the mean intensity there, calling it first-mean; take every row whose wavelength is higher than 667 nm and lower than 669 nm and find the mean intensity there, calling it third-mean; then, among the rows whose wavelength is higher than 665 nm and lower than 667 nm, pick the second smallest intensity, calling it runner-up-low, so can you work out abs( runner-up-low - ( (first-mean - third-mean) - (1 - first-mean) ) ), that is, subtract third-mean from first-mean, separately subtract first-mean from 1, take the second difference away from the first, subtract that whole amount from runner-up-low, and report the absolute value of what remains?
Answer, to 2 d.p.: 0.98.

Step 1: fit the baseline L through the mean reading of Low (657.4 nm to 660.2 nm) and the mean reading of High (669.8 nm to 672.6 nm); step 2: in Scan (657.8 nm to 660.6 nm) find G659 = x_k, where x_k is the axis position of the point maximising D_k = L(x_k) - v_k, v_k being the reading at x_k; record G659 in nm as 659.2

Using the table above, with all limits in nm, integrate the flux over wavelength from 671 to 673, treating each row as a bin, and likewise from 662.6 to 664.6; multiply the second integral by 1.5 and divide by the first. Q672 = 1.39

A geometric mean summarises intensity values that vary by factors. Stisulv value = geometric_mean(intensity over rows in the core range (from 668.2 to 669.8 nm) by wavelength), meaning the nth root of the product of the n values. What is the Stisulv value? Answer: 0.58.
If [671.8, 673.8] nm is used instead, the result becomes 0.62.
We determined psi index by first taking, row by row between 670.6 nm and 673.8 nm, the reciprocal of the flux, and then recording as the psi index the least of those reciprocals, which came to 1.37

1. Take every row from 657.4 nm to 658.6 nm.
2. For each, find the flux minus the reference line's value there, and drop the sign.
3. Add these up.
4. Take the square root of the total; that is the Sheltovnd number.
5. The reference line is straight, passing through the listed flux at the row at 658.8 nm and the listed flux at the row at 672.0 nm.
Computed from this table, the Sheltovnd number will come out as 0.80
